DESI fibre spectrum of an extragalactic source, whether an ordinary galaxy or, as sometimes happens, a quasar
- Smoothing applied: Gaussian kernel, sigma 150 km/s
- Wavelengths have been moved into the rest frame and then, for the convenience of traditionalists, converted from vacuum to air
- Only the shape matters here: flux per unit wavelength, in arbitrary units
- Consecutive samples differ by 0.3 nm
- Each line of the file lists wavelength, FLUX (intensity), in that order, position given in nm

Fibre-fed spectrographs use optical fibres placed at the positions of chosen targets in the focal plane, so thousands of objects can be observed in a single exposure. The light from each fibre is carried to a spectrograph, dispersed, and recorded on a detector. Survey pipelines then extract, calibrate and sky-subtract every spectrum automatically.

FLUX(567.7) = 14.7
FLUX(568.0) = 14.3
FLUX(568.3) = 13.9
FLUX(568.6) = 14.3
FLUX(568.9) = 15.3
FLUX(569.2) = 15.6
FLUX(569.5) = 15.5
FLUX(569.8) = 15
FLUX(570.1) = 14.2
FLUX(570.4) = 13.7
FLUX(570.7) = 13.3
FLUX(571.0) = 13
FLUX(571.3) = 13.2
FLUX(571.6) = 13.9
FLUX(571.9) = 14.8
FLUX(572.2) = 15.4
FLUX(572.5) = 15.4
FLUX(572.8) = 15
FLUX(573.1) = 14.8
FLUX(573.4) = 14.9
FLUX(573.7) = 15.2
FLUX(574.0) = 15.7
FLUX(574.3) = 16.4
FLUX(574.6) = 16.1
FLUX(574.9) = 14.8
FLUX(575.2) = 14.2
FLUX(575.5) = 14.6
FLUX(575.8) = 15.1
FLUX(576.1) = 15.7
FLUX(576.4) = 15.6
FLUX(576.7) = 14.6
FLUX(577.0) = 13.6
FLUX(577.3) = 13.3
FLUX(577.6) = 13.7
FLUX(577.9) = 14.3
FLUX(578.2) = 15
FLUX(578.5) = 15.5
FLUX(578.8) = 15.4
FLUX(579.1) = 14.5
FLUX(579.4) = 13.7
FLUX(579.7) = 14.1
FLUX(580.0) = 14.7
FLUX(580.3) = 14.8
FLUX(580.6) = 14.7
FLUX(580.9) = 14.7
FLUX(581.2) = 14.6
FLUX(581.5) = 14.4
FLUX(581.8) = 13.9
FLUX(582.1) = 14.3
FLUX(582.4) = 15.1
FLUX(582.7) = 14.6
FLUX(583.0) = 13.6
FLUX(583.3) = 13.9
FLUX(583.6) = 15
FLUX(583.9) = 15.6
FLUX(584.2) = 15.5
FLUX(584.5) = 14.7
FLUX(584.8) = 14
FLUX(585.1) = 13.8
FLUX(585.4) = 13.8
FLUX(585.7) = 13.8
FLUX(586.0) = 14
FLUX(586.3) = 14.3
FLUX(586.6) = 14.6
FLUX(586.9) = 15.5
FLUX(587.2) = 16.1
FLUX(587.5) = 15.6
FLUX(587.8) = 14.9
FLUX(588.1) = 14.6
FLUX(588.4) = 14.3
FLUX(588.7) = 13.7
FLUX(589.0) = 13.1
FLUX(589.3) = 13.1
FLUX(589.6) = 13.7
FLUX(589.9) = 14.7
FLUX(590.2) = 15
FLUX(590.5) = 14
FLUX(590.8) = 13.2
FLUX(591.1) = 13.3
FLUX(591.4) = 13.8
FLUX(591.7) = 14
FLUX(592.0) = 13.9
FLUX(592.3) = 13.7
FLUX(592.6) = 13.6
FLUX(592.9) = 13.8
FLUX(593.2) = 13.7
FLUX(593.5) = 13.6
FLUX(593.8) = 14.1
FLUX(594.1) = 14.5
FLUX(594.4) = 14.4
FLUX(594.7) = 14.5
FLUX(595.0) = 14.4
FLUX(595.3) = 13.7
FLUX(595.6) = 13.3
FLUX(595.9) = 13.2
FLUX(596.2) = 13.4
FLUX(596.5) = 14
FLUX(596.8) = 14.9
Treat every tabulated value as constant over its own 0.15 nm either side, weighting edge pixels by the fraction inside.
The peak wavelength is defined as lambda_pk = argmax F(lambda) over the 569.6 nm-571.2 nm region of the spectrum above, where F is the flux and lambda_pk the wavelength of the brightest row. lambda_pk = 569.8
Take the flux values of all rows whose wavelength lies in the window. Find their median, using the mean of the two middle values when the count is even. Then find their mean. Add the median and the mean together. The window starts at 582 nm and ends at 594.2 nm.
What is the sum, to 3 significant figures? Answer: 28.2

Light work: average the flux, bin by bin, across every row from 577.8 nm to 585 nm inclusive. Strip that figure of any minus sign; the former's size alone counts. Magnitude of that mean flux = 14.6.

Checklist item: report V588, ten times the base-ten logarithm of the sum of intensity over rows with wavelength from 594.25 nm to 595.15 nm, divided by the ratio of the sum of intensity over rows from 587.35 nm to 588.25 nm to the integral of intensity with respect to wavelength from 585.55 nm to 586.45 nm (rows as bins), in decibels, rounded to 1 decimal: 10.8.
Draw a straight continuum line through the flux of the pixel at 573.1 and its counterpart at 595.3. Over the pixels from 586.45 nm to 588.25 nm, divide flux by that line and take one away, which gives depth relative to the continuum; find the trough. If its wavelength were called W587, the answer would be 586.6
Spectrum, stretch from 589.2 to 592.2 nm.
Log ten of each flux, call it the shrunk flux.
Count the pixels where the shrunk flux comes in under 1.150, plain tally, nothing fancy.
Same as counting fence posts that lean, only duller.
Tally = 8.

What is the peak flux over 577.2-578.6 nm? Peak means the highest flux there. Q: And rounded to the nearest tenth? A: 15.5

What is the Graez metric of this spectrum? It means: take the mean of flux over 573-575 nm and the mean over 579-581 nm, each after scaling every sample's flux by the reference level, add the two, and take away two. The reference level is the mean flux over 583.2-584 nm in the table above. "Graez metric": 0.01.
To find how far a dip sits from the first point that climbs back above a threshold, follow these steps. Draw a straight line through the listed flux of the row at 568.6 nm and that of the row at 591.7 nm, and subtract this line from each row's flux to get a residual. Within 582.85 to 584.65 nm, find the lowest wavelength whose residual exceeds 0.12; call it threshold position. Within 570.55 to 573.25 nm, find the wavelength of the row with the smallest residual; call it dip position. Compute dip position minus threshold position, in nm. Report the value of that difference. -12.60 nm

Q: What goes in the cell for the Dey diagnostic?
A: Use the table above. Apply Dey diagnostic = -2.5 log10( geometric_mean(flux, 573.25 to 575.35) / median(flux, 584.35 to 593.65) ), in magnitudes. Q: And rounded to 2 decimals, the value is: -0.11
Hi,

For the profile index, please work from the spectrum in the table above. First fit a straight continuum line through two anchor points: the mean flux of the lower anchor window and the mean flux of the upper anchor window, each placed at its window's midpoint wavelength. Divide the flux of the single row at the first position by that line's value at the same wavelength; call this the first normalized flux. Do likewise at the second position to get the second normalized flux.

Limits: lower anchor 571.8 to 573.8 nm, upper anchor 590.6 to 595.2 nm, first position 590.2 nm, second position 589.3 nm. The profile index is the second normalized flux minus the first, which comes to -0.14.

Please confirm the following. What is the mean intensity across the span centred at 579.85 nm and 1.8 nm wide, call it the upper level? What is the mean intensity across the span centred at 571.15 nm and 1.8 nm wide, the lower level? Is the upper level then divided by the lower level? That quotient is 1.06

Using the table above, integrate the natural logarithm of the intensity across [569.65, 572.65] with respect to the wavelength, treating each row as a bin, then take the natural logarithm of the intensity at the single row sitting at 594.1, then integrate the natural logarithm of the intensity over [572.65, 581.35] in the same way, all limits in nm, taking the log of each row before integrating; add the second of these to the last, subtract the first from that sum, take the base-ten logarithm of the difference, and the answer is 1.3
